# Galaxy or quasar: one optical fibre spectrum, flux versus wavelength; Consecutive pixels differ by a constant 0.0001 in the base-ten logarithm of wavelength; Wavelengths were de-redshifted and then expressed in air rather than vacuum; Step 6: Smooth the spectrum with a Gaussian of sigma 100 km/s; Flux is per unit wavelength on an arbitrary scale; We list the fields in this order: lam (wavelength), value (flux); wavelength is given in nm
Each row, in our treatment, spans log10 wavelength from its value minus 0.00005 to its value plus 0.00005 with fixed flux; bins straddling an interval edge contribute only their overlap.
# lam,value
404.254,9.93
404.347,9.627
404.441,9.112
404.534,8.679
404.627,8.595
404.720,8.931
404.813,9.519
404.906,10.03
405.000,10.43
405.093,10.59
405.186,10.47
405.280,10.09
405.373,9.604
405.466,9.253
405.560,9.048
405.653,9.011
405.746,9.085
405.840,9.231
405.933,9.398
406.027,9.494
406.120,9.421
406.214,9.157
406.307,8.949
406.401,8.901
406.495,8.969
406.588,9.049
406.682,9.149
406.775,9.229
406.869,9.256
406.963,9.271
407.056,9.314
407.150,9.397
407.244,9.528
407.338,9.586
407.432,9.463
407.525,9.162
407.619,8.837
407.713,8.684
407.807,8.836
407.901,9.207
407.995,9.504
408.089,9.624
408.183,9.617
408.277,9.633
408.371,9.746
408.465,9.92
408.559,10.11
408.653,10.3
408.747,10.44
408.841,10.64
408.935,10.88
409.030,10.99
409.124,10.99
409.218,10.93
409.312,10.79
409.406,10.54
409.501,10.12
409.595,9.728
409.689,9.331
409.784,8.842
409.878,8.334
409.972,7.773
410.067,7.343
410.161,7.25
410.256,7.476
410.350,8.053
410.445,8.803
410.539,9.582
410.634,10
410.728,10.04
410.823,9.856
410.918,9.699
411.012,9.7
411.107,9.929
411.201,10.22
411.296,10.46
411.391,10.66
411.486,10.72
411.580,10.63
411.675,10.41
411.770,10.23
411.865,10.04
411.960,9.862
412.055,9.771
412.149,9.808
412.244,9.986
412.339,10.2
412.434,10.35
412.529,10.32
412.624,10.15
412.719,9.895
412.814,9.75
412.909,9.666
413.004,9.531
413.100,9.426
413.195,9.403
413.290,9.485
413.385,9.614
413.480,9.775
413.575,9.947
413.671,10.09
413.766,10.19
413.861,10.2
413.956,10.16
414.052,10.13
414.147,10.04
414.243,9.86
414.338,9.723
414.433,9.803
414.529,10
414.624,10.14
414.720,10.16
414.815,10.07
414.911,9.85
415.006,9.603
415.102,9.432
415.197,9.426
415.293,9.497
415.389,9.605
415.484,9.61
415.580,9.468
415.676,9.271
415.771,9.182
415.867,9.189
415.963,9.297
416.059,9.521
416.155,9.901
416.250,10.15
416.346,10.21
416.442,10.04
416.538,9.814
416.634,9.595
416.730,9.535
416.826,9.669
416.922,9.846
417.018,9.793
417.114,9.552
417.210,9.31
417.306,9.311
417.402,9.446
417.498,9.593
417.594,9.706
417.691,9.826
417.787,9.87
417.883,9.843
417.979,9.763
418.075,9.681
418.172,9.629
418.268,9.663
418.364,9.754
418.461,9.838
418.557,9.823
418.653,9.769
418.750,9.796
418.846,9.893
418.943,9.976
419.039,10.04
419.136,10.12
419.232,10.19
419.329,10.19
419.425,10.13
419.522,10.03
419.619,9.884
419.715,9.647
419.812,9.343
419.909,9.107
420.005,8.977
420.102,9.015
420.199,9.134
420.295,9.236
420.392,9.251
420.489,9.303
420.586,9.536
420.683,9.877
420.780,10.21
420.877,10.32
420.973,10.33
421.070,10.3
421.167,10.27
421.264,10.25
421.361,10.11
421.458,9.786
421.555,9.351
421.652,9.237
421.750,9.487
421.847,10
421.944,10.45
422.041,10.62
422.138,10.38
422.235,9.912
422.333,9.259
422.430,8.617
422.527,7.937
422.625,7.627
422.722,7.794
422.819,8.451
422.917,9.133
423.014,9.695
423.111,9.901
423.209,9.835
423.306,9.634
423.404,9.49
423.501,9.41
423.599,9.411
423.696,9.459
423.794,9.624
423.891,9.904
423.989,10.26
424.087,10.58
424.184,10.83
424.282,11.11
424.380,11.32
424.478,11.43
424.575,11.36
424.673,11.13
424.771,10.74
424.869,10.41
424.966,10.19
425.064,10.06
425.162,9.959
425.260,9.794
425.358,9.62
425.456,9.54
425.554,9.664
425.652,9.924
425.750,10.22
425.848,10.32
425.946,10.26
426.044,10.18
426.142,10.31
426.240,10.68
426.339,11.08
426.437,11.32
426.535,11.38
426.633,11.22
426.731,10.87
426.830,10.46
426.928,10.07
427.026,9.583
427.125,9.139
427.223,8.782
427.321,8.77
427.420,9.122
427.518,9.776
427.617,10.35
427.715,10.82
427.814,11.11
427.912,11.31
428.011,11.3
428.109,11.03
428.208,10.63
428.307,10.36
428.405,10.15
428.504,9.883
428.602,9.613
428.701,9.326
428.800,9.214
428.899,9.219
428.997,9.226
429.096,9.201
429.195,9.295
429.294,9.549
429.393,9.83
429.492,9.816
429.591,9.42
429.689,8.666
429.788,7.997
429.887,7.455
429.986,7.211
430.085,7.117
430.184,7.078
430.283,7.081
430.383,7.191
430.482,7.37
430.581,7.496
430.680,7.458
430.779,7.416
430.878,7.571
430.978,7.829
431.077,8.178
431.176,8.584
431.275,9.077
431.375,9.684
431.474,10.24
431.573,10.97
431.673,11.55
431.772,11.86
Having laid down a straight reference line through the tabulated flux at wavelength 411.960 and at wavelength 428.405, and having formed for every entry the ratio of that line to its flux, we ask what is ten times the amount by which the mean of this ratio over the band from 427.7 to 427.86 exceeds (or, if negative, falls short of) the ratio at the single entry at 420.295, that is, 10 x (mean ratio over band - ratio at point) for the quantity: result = -1.6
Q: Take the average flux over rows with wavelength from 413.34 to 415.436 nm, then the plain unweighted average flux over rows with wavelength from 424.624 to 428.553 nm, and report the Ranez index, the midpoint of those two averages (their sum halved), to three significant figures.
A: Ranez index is 10.1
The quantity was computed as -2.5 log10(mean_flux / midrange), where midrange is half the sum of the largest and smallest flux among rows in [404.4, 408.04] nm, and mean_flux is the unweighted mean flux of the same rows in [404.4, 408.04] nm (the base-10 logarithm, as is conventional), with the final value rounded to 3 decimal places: 0.031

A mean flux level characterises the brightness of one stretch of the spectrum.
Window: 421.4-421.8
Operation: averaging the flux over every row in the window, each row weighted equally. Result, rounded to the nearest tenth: 9.5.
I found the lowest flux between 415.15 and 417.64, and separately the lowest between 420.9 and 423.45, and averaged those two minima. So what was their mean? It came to 8.4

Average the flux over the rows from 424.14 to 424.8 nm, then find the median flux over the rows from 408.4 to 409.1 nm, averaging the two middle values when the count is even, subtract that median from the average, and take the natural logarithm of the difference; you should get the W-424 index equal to -0.4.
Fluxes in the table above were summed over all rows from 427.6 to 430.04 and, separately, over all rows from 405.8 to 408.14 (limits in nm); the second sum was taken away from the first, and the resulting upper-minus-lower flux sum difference 11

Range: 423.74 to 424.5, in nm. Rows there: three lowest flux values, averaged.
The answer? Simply 9.9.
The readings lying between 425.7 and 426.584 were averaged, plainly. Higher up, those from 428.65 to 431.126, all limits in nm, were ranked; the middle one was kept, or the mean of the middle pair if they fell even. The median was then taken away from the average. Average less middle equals 2.6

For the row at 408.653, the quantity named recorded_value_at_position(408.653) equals 10.3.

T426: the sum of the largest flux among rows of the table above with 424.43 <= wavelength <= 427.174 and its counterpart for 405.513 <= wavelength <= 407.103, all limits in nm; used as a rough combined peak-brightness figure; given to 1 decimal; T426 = 20.9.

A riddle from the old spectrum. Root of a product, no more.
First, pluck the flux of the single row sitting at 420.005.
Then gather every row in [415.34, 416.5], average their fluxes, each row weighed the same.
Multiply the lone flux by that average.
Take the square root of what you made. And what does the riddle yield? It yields 9.3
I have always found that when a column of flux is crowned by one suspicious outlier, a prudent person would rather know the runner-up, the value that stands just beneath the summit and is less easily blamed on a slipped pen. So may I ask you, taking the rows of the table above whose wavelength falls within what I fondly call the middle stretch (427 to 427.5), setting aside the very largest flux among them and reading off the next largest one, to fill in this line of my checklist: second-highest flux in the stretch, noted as 9.139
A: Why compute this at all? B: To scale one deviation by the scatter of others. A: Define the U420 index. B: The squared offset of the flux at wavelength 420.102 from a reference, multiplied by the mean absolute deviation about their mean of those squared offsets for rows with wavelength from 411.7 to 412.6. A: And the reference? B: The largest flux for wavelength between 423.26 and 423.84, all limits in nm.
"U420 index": 0.064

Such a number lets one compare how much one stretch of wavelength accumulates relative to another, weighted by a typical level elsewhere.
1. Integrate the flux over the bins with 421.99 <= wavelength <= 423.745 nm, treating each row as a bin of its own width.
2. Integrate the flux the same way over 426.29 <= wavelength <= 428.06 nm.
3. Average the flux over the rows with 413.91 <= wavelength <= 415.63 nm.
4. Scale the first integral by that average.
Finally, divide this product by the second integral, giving 8.7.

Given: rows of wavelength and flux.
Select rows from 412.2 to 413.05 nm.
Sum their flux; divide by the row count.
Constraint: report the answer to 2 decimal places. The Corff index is 9.98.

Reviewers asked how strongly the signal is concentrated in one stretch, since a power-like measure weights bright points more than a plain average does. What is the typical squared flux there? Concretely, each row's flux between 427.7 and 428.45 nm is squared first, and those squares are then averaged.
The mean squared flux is 118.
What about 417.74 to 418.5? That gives 95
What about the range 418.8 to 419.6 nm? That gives 101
